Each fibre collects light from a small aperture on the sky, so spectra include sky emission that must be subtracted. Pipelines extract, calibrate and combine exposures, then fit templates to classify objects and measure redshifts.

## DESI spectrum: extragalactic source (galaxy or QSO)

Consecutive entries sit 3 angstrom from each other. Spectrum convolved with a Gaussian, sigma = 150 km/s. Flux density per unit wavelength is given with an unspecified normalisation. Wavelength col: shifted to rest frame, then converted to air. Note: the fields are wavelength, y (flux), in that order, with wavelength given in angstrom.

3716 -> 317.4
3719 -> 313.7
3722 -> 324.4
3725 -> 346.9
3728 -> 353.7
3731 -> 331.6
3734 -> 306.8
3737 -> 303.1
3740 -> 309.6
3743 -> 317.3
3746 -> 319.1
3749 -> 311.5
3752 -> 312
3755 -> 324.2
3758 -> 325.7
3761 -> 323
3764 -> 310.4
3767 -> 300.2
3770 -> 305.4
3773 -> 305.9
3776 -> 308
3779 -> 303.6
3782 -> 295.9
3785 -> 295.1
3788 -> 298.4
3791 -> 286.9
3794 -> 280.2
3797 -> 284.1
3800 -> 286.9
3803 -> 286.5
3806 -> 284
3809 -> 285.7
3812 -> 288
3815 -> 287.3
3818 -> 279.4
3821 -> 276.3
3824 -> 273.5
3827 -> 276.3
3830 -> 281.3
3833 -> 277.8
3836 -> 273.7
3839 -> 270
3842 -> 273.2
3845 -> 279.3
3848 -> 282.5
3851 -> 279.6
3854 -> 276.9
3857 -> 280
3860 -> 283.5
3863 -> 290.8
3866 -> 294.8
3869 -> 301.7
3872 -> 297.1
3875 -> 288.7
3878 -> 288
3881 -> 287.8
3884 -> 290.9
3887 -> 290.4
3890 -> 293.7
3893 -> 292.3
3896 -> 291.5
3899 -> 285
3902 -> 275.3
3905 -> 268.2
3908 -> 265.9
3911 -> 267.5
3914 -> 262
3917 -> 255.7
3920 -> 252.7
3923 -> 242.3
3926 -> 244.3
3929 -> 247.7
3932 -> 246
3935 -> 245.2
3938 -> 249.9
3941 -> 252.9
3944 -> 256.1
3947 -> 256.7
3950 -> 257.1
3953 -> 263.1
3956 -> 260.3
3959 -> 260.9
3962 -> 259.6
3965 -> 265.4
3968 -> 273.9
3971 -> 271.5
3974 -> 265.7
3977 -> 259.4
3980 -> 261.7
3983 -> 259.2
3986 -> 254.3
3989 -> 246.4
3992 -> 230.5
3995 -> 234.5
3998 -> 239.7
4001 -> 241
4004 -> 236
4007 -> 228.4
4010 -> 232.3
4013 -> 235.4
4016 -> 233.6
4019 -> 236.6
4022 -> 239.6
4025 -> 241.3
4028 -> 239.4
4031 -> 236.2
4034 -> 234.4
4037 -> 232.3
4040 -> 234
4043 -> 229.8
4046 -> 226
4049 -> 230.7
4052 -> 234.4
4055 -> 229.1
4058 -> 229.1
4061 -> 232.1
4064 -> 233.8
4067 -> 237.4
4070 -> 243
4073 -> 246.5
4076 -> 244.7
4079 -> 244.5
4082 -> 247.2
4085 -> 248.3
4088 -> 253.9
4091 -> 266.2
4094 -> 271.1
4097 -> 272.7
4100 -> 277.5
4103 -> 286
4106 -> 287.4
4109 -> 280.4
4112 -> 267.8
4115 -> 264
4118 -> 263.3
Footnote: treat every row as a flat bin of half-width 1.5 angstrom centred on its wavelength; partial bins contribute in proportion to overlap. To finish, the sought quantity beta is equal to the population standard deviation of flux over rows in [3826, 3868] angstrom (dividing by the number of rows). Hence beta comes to 6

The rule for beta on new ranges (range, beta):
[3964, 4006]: 14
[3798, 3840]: 6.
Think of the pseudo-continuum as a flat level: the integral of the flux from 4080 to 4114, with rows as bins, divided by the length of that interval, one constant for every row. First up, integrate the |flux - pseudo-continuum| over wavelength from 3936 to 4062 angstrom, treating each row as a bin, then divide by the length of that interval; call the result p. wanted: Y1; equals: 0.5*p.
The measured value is 12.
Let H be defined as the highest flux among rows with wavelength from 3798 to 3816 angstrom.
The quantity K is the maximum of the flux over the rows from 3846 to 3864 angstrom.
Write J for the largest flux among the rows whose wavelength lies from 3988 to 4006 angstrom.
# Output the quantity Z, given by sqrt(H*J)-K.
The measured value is -24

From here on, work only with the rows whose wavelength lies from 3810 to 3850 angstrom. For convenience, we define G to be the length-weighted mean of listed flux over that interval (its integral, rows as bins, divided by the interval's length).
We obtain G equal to 278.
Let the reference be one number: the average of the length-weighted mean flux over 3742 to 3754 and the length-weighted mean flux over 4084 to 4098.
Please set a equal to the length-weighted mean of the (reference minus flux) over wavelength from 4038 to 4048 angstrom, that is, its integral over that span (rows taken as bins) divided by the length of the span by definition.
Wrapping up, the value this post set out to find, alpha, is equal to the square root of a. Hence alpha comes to 7.7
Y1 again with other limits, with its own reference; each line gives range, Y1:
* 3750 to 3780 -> 22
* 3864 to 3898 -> 12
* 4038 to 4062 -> 19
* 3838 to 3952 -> 8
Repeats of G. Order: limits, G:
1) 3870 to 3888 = 291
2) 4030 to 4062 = 232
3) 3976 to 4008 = 245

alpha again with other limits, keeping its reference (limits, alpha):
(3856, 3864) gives 2.1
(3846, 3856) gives 3.0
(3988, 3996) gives 7.2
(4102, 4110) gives 2.0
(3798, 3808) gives 1.8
